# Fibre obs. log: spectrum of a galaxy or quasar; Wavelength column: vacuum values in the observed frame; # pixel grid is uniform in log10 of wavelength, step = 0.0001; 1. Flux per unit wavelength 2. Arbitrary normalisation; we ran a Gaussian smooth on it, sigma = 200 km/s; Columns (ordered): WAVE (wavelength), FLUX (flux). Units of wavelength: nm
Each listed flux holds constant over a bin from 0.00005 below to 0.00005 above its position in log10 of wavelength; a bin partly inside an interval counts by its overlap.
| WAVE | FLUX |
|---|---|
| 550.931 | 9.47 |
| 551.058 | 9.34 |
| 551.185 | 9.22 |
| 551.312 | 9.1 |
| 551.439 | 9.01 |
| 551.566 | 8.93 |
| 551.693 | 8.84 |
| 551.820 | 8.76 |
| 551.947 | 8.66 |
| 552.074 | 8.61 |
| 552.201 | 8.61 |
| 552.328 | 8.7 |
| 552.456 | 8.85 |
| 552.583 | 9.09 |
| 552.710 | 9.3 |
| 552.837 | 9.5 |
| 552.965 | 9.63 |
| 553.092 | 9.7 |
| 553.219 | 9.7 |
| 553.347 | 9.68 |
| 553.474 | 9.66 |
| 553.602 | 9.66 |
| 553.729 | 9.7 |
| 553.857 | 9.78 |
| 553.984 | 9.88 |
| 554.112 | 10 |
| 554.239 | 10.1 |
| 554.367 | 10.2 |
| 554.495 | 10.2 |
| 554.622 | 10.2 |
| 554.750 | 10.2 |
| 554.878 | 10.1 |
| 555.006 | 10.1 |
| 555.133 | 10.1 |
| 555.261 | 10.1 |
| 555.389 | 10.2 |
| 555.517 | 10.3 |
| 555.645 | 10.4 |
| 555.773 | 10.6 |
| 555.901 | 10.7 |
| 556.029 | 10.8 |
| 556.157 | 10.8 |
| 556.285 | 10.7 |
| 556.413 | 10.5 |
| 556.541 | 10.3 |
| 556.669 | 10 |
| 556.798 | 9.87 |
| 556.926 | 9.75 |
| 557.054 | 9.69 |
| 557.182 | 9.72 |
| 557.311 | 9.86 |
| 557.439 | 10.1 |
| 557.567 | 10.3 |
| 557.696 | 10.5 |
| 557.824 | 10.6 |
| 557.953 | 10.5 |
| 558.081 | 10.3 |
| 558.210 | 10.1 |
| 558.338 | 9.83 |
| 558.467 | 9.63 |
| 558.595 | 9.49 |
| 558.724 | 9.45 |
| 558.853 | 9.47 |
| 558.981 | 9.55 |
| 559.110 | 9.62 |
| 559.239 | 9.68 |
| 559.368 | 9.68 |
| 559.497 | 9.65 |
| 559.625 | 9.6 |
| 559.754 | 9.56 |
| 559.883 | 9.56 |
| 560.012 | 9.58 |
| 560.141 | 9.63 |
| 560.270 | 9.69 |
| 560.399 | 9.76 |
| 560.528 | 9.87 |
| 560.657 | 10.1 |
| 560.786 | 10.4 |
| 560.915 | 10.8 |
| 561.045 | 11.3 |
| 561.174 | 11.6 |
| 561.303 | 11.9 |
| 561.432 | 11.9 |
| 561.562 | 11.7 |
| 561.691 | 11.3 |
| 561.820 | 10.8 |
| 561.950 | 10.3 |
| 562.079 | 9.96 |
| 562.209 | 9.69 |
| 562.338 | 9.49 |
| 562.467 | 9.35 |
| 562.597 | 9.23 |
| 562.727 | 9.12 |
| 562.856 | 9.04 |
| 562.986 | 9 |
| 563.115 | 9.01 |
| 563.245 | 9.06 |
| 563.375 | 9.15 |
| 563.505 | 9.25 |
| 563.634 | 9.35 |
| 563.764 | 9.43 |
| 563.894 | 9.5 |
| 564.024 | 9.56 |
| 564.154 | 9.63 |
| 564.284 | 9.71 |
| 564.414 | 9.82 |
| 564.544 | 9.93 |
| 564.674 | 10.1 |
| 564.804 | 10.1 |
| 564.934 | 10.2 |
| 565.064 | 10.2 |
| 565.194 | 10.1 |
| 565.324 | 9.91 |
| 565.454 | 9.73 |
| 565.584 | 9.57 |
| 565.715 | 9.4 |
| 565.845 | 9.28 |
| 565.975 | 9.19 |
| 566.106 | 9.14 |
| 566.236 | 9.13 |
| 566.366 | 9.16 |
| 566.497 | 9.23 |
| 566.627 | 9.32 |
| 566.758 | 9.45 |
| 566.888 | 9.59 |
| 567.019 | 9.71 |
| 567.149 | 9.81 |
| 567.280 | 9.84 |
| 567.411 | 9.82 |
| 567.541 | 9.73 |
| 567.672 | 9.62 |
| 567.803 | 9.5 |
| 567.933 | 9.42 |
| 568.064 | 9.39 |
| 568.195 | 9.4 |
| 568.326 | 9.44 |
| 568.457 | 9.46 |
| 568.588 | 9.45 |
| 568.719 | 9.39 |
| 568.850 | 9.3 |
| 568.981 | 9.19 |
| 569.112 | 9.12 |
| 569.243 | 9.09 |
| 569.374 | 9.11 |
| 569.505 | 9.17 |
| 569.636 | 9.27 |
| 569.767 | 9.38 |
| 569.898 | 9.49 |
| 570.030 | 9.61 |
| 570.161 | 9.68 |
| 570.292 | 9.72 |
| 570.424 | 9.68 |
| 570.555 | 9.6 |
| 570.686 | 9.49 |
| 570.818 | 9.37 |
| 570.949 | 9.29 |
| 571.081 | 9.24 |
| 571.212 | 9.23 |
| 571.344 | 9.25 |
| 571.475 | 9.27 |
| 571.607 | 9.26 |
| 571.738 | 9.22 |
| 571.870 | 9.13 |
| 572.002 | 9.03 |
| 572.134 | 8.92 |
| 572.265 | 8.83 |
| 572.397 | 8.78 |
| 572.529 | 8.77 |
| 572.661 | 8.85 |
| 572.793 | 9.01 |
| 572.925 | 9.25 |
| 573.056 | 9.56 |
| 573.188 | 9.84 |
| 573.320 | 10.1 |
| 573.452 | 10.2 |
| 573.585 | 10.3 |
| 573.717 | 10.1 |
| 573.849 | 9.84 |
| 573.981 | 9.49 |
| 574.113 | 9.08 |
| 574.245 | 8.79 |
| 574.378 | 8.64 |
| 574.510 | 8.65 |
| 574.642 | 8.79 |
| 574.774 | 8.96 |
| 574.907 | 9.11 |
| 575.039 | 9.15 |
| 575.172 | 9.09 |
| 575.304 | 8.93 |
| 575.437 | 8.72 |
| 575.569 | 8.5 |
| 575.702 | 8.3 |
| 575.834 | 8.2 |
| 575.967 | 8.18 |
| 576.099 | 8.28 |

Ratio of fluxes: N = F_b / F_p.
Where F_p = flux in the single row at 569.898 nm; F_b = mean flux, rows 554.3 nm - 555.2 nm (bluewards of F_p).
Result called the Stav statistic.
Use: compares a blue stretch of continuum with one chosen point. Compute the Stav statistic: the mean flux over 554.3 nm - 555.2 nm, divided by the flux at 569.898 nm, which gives 1.07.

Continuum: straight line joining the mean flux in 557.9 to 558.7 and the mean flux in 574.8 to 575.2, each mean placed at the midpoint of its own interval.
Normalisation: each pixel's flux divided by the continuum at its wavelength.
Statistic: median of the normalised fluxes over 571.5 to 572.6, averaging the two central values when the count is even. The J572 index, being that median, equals 0.97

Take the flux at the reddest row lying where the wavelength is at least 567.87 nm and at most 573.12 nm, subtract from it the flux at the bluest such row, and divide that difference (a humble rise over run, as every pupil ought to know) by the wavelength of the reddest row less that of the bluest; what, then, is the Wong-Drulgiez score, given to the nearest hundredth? 0.03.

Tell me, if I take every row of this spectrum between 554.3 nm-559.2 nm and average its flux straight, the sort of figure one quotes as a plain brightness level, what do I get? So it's 10.1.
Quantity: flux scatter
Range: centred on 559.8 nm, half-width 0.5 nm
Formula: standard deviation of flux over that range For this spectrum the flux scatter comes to 0.05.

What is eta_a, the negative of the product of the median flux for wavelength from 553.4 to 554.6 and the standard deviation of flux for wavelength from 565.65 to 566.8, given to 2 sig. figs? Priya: -1.1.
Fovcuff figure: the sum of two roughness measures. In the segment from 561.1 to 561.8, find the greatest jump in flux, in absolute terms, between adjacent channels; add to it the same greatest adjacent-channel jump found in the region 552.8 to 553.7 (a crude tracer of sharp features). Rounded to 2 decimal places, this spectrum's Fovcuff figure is 0.53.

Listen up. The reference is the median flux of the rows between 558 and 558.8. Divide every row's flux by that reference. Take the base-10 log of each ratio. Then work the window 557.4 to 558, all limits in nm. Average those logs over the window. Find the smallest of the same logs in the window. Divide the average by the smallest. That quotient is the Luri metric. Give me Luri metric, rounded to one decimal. 1.8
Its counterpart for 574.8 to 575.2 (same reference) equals 1.0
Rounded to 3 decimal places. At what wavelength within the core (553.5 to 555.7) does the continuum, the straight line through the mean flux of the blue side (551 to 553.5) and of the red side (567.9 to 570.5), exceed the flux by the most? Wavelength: 553.602 nm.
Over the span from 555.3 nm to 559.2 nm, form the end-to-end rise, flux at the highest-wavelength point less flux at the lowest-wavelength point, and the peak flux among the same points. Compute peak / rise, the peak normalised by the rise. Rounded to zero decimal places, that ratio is -19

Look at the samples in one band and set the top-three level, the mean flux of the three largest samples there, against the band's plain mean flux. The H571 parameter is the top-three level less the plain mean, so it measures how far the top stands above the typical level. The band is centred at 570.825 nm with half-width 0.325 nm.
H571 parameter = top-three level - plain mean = 0.09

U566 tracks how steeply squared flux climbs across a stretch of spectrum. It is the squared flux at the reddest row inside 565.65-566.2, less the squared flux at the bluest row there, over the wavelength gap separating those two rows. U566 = -12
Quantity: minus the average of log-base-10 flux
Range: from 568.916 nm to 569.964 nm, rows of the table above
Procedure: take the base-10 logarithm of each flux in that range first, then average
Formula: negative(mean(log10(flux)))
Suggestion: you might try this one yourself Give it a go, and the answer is -0.97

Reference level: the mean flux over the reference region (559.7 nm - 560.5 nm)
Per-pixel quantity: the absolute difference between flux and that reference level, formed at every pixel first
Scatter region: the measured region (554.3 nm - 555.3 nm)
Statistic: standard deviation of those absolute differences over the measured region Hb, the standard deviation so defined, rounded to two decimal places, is 0.05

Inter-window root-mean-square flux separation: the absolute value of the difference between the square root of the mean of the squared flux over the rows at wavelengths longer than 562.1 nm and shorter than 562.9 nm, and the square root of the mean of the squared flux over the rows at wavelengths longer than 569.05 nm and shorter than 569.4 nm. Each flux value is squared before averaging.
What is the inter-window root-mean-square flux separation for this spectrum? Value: 0.22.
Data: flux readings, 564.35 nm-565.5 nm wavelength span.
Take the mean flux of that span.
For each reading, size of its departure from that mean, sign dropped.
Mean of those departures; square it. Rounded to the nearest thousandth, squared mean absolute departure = 0.021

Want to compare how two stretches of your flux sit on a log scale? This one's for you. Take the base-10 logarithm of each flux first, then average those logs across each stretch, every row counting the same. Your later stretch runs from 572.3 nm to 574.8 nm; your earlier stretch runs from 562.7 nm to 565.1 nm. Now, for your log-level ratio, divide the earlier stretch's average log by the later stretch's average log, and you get 1.01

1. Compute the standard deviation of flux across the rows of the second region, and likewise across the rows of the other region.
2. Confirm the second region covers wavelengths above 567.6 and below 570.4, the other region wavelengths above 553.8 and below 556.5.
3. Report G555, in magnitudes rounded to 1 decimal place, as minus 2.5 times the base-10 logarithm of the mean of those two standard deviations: 1.6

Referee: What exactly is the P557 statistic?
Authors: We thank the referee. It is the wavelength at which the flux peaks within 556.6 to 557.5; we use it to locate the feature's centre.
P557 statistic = 557.439 nm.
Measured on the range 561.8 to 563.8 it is 561.820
